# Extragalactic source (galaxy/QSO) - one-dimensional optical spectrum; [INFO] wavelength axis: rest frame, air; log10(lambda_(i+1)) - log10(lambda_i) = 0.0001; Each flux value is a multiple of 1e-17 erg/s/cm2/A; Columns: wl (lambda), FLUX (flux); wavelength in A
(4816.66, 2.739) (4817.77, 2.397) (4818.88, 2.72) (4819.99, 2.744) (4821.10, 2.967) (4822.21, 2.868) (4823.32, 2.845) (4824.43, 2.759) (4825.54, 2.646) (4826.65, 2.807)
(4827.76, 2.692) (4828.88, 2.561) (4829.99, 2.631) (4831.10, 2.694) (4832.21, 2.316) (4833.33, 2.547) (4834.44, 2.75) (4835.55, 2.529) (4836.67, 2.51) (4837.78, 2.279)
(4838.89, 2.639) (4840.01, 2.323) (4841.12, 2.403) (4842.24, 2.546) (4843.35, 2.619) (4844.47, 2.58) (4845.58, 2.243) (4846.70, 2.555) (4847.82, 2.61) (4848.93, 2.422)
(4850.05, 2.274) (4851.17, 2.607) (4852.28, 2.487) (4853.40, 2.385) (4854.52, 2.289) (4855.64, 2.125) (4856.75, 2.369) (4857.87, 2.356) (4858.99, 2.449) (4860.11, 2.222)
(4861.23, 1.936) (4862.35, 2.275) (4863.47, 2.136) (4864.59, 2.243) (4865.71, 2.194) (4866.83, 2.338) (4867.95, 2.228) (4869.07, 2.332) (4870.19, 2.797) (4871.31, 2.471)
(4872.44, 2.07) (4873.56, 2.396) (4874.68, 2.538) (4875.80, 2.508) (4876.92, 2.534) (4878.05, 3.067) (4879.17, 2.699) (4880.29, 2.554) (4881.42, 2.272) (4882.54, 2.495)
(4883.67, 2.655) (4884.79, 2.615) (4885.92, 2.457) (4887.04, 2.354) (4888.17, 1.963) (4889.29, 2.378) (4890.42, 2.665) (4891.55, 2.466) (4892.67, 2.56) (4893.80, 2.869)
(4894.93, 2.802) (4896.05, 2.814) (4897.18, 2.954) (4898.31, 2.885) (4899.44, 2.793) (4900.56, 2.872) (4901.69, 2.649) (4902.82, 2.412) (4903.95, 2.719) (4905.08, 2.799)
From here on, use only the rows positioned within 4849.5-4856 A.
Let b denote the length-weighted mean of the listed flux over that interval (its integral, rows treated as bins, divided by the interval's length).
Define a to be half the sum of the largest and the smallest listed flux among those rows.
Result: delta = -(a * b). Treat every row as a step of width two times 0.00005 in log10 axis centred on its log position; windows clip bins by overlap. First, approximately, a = 2.4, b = 2.37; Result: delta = -5.6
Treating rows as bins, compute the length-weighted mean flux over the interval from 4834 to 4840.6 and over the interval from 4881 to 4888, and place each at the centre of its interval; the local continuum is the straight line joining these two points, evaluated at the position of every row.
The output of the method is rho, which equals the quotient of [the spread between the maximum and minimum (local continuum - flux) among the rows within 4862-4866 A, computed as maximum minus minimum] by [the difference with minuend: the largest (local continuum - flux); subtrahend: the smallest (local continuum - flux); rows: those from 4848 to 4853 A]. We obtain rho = 0.4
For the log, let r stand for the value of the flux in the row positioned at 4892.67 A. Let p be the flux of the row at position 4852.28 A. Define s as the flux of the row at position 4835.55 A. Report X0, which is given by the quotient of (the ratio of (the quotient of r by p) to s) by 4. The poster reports 0.102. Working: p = 2.487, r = 2.56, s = 2.529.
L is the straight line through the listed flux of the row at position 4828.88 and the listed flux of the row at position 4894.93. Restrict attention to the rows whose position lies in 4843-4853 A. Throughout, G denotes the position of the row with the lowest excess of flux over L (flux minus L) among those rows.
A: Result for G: 4845.58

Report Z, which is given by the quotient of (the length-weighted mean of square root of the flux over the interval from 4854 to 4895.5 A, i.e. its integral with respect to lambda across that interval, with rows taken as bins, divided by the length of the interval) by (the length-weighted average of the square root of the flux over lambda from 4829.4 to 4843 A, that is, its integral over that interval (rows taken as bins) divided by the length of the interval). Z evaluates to 0.98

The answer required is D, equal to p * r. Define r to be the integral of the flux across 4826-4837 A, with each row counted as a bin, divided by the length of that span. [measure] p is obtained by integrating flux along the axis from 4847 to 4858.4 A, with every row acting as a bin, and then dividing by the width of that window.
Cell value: 6.24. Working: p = 2.40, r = 2.60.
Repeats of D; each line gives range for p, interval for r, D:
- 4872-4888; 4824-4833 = 6.60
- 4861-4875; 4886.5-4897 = 5.90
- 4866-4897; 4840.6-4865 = 5.97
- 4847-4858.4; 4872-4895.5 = 6.05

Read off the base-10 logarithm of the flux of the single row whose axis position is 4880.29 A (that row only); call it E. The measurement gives 0.407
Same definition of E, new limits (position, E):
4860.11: 0.347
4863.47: 0.330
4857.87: 0.372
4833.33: 0.406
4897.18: 0.470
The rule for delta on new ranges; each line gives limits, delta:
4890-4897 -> -7.2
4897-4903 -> -7.4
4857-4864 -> -4.9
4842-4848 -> -6.1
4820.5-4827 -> -7.9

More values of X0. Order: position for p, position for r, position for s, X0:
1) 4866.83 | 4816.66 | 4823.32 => 0.103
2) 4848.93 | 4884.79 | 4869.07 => 0.116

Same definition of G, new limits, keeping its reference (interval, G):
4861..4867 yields 4861.23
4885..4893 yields 4888.17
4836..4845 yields 4837.78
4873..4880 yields 4873.56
